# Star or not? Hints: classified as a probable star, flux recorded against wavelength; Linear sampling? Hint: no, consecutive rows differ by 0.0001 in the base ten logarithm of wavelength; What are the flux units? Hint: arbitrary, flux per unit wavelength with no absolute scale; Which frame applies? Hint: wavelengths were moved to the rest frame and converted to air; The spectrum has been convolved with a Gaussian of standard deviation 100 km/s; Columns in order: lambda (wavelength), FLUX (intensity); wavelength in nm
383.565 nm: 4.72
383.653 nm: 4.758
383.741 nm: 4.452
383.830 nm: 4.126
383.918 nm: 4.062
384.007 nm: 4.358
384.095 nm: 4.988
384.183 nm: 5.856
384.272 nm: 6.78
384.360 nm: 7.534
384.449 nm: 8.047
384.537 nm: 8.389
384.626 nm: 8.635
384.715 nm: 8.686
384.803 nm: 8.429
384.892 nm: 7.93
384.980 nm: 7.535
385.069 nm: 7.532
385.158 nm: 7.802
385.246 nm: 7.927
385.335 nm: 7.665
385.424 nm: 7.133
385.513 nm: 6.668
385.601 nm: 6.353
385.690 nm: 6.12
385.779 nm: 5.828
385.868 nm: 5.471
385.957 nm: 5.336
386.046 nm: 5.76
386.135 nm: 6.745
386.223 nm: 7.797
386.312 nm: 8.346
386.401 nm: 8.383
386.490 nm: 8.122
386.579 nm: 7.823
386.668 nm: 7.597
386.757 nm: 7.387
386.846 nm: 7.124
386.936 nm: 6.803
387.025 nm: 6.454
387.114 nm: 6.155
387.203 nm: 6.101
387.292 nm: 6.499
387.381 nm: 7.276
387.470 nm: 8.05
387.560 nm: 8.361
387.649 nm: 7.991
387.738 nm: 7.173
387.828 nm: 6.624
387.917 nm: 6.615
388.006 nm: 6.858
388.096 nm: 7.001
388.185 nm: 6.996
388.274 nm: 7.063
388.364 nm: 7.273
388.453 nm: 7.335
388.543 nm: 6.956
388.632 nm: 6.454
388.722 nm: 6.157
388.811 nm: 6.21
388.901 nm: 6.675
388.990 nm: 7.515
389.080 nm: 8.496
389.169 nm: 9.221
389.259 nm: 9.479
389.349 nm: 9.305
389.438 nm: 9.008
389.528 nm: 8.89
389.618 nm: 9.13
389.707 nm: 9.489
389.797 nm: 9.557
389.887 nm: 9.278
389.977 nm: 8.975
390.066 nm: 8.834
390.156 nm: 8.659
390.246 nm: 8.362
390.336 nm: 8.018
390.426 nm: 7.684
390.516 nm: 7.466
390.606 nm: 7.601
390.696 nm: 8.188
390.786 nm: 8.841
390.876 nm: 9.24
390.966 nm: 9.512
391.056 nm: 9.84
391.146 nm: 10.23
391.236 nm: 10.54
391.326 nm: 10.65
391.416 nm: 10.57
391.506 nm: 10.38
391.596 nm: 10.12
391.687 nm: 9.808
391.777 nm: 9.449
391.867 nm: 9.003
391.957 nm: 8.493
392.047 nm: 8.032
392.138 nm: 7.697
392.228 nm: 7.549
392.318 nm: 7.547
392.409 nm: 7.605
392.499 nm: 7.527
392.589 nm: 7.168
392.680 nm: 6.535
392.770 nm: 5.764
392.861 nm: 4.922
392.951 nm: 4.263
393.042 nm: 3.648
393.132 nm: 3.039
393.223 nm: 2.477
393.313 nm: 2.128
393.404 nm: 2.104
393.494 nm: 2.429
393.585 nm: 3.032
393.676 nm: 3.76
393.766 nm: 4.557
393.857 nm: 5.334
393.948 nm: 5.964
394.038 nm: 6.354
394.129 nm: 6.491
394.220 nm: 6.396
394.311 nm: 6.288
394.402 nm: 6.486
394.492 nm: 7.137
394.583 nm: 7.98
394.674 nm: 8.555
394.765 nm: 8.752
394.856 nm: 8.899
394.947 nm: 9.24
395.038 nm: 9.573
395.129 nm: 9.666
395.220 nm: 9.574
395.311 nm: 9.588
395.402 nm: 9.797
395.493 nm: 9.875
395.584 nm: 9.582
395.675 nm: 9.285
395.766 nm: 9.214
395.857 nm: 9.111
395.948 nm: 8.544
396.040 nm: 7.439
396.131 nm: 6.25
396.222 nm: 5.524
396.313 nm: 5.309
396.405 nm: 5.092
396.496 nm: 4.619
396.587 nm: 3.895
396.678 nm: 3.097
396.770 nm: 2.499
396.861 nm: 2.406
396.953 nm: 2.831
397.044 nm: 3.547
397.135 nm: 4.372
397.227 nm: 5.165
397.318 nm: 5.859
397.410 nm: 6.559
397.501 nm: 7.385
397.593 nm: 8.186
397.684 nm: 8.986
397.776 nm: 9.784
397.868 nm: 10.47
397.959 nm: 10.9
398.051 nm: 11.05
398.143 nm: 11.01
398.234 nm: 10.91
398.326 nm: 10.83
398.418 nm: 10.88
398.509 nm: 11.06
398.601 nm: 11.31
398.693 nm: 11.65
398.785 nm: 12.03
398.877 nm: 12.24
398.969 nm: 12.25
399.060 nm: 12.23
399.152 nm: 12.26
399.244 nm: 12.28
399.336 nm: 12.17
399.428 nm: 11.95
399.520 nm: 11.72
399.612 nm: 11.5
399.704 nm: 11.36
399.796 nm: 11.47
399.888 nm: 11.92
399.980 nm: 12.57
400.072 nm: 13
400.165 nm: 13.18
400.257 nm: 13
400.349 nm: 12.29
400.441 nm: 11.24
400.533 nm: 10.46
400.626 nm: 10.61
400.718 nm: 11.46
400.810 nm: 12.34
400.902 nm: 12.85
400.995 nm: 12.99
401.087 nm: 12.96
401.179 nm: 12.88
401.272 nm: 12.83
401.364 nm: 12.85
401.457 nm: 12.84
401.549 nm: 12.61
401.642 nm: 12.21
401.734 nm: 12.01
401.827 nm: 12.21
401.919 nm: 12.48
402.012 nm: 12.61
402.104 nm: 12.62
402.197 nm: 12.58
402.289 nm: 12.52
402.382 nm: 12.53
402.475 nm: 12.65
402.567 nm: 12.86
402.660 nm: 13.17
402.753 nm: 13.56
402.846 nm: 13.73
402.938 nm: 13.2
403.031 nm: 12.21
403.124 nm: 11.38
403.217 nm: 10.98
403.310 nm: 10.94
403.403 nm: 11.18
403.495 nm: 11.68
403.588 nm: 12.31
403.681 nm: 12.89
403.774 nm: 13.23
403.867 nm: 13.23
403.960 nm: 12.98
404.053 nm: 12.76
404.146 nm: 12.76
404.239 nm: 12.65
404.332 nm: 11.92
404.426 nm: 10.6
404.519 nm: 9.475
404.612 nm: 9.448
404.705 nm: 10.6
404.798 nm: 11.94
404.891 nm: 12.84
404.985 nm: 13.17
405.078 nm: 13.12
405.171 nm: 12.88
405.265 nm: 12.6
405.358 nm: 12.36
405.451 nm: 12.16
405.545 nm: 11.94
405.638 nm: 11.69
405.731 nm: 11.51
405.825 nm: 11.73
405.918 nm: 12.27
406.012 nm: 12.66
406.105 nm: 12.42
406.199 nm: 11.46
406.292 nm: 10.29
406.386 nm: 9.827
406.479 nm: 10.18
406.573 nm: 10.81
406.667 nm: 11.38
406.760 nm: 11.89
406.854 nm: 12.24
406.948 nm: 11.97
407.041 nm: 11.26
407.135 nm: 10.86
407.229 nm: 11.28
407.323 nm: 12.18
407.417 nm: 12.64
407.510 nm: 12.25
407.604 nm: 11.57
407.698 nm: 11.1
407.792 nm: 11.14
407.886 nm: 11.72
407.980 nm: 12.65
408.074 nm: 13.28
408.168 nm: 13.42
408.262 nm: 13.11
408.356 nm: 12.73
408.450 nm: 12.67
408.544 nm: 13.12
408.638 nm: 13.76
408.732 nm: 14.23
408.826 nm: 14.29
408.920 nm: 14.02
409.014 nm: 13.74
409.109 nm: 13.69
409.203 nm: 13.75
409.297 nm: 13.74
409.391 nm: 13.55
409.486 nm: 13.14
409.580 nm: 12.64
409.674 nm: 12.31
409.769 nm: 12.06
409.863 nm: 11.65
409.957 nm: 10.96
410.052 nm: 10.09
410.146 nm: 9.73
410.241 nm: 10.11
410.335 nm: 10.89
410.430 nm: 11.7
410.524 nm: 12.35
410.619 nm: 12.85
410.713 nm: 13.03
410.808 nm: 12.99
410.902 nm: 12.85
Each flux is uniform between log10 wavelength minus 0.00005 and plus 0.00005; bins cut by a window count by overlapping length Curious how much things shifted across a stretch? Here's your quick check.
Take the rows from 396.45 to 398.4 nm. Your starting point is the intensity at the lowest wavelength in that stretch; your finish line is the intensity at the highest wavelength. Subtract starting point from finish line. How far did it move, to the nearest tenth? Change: 6.2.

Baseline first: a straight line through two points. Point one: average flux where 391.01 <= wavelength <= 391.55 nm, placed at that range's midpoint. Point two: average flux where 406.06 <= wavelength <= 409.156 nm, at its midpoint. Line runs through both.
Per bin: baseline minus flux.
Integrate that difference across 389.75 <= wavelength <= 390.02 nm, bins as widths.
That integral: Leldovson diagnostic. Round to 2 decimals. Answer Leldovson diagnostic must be 0.25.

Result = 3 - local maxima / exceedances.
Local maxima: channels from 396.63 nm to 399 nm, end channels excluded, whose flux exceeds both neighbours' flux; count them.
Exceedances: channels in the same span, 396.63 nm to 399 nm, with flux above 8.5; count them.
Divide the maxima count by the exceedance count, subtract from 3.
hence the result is 2.93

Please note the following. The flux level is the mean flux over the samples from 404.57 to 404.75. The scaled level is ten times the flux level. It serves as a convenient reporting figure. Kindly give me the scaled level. 100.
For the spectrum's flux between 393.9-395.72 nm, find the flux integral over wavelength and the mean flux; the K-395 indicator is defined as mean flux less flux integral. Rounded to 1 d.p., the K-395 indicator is -6.8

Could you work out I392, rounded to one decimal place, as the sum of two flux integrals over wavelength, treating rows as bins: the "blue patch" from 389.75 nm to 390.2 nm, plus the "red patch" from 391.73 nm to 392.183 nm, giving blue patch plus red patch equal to 7.9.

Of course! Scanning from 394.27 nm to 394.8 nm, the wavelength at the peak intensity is 394.765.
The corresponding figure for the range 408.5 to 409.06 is 408.826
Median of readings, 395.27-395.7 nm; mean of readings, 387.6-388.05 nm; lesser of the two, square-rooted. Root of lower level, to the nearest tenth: 2.7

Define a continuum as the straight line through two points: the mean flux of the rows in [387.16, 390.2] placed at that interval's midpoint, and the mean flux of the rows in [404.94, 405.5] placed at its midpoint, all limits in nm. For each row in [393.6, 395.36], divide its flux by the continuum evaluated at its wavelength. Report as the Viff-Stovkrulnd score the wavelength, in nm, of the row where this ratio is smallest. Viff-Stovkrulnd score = 393.676 nm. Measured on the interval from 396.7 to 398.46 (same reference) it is 396.861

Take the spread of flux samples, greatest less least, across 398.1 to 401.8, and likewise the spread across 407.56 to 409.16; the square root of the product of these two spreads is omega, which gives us 2.9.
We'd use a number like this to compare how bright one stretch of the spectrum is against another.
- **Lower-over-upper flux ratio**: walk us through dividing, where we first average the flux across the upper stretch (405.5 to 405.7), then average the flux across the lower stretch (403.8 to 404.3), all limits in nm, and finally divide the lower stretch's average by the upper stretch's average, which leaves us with 1.09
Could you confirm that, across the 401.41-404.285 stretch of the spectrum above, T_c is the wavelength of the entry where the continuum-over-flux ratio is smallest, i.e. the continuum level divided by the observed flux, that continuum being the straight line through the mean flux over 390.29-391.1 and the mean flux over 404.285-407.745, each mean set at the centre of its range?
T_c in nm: 402.846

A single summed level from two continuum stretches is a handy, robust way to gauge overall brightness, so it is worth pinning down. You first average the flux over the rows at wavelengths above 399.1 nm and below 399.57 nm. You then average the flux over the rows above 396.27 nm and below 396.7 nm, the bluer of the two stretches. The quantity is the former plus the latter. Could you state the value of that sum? 16.5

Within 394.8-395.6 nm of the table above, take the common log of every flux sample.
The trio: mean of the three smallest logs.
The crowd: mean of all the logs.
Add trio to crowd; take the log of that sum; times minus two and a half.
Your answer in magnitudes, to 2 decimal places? -0.72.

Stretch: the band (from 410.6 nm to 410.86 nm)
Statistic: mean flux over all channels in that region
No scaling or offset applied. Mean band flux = 13.0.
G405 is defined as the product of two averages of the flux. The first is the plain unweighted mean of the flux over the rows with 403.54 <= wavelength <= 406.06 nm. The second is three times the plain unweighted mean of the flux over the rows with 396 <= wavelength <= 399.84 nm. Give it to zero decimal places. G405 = 314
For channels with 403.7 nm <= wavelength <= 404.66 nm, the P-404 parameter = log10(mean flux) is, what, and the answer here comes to 1.08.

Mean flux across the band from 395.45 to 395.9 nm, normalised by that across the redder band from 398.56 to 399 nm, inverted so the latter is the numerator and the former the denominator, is 1.26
